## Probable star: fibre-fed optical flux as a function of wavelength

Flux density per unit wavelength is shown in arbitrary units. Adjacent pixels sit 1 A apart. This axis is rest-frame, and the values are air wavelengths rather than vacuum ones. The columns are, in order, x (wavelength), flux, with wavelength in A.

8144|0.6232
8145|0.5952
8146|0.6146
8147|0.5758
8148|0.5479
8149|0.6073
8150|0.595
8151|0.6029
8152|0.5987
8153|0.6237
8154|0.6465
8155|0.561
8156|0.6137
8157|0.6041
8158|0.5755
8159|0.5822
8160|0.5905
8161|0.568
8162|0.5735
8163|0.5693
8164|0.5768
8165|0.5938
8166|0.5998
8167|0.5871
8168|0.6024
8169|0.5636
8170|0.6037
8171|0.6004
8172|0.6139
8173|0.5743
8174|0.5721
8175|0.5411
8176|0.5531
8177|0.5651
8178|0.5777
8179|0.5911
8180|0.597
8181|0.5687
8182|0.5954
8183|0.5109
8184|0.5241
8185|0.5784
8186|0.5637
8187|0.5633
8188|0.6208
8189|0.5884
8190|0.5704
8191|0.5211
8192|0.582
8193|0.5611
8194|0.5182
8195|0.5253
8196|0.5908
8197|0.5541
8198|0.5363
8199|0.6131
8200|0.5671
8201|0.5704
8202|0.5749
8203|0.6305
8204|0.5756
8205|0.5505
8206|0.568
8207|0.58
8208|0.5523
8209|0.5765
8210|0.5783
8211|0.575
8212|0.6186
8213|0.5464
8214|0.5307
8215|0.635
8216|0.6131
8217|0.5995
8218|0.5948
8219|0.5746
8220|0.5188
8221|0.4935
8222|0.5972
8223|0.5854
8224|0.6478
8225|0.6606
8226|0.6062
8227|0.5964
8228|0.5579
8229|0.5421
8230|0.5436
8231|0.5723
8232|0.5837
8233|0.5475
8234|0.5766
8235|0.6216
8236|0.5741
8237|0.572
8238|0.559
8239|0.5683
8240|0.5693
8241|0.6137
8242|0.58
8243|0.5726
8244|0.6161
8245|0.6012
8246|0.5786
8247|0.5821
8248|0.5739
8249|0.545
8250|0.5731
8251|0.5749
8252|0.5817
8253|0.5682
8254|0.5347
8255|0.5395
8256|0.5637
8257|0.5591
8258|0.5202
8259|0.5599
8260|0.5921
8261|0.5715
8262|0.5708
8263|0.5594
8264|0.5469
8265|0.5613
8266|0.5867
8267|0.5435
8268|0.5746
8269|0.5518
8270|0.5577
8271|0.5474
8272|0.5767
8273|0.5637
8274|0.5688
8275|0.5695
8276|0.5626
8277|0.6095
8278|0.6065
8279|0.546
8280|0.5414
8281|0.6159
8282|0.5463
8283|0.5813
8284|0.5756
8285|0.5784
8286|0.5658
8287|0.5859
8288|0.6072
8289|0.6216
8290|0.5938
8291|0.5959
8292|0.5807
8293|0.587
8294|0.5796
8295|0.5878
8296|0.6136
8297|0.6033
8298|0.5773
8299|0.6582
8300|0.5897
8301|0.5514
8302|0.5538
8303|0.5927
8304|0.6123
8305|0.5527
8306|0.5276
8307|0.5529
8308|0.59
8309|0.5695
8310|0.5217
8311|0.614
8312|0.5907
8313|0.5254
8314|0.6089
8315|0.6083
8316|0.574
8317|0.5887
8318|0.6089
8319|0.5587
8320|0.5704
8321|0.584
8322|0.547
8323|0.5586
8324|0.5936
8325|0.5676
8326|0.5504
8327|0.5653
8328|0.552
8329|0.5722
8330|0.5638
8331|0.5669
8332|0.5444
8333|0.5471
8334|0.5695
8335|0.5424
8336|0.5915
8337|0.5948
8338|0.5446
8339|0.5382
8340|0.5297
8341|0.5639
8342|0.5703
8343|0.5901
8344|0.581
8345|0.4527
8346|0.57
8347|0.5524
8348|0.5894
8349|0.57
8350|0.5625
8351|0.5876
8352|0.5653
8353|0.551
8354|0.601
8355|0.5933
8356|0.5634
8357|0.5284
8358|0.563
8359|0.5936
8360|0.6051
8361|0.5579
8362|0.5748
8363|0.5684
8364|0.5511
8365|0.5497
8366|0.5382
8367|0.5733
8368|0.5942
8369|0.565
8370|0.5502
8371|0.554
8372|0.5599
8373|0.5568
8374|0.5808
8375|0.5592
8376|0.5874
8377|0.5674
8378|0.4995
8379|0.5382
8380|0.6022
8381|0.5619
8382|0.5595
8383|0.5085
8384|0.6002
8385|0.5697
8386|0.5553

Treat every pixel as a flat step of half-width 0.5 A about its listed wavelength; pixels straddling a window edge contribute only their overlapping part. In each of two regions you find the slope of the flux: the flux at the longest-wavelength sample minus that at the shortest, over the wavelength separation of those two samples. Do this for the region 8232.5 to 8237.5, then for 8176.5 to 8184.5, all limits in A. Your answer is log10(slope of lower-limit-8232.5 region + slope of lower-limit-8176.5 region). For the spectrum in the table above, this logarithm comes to -3.6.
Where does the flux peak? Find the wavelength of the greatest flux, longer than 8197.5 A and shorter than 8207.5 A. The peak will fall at 8203 A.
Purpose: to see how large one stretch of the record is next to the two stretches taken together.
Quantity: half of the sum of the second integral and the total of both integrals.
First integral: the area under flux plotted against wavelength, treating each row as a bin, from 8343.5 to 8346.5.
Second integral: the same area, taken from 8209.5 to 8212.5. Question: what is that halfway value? 2.57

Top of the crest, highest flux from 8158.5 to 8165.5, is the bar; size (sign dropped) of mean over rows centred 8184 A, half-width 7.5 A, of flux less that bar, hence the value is 0.025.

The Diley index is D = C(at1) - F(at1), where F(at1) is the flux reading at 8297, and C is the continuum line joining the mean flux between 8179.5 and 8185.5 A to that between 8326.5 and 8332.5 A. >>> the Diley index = -0.04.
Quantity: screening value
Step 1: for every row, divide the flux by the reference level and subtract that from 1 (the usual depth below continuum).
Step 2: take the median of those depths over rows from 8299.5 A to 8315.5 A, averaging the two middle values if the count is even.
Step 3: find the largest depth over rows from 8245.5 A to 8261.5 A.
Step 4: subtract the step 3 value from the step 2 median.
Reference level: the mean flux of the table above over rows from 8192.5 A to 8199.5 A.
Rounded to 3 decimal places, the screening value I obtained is -0.107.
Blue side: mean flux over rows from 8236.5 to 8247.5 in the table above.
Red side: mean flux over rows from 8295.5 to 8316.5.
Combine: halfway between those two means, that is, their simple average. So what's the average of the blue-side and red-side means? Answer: 0.582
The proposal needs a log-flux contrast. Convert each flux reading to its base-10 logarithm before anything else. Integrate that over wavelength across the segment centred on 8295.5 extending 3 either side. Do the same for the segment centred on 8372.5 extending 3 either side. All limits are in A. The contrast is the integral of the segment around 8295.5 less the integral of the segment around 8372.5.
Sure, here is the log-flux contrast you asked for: 0.14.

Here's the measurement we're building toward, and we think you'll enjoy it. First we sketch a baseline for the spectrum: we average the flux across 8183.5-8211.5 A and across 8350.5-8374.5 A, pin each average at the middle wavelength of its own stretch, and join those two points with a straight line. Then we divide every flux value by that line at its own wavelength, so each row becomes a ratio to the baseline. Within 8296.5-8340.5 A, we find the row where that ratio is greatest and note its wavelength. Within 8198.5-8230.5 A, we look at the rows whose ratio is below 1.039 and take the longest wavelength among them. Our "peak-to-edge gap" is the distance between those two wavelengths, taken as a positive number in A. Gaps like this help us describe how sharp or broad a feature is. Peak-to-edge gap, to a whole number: 69 A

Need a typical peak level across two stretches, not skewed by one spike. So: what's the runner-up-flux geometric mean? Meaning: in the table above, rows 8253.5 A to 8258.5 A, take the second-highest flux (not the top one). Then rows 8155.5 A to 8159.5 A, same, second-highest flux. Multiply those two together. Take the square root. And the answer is 0.581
